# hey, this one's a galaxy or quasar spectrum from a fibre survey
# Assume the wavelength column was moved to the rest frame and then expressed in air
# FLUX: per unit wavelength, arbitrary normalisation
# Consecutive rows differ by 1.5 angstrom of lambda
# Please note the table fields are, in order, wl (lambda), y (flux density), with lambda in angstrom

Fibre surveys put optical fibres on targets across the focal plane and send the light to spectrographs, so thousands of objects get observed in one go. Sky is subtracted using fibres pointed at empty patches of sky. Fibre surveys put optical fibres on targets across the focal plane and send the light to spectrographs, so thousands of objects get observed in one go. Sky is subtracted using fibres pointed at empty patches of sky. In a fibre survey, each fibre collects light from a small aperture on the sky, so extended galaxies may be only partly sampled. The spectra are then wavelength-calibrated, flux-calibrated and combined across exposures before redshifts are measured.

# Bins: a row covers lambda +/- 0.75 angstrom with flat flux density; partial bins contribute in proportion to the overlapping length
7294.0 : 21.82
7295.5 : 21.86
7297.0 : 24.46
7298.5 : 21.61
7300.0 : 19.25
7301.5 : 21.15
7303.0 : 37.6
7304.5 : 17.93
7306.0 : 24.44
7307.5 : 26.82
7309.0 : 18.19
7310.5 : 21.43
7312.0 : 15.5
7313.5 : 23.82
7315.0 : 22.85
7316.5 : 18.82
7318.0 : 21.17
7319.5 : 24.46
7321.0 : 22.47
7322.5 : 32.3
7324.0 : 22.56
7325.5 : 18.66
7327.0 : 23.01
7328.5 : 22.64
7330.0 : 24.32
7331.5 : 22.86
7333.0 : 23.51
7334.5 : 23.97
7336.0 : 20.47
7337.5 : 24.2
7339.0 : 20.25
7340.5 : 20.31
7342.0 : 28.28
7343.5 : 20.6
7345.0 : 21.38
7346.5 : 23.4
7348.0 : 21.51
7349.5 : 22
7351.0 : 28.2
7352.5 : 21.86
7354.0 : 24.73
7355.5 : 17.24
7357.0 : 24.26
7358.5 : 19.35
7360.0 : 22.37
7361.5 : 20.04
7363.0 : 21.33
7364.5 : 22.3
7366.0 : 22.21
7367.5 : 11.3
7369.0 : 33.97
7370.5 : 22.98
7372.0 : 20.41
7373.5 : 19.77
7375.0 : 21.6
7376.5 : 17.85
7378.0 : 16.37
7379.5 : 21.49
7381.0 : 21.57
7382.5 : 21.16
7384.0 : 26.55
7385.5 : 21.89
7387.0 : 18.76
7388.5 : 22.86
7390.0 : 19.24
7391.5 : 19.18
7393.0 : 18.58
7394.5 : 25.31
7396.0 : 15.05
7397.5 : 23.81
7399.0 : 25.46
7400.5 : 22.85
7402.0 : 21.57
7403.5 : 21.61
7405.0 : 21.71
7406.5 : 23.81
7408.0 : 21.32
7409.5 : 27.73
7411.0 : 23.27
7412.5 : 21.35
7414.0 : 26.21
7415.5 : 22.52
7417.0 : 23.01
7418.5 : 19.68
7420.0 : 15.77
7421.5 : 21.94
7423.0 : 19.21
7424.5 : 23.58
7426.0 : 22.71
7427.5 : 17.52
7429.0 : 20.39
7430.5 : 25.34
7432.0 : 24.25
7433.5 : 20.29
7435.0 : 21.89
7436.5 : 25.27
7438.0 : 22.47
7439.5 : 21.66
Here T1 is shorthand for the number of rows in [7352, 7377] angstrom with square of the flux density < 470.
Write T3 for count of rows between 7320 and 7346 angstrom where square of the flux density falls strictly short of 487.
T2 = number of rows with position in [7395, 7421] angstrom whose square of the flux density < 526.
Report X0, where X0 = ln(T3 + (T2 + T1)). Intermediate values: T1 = 9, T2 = 10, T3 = 6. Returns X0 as 3.22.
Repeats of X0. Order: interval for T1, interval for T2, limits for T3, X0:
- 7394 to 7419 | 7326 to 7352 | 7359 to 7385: 3.26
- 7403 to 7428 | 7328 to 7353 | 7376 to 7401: 3.33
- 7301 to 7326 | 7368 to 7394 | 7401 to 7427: 3.43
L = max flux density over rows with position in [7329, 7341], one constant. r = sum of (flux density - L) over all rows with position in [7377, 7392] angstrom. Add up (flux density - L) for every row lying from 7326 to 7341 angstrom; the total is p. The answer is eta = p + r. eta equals -52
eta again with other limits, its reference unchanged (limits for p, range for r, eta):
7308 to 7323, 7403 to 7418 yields -33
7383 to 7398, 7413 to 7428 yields -63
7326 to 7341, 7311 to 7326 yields -38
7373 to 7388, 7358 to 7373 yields -63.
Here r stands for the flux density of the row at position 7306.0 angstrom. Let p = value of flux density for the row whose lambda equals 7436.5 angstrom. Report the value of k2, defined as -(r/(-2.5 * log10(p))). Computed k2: 7.0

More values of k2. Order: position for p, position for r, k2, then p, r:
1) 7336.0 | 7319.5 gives 7.5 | 20.47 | 24.46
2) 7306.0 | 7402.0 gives 6.2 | 24.44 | 21.57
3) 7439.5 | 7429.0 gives 6.1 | 21.66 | 20.39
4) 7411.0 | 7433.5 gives 5.9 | 23.27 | 20.29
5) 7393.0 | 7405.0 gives 6.8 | 18.58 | 21.71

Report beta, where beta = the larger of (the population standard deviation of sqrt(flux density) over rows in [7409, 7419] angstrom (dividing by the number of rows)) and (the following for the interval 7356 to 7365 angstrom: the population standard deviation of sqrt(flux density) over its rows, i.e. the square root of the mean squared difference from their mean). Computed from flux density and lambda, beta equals 0.26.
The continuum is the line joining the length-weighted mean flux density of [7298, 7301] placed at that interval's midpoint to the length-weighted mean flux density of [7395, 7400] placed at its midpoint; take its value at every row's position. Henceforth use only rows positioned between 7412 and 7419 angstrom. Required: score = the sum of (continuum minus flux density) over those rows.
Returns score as -3.0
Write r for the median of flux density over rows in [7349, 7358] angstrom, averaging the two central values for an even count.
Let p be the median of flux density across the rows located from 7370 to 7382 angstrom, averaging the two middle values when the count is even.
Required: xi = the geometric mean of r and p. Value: 22.0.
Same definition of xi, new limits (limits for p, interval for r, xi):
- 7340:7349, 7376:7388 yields 21.4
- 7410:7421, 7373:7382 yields 21.6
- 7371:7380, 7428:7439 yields 21.2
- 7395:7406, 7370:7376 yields 21.4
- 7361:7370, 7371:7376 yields 21.1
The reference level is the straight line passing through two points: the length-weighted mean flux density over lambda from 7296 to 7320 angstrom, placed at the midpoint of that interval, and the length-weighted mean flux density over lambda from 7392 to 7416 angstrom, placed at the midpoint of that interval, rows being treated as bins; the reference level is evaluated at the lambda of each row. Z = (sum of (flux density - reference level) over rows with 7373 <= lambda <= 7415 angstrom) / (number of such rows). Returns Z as -0.9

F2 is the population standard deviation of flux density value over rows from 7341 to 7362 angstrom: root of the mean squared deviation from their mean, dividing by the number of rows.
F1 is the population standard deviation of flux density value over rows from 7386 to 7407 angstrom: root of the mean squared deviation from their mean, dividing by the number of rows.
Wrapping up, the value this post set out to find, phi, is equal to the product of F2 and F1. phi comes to 8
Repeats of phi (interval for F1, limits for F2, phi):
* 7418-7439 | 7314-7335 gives 8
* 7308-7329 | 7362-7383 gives 17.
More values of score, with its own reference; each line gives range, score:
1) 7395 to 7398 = 4.5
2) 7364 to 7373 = -5.3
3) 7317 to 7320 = -4.3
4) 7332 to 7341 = -7.4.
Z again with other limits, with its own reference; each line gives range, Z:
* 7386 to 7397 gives -2.7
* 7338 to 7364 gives -0.3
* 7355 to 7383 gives -1.6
